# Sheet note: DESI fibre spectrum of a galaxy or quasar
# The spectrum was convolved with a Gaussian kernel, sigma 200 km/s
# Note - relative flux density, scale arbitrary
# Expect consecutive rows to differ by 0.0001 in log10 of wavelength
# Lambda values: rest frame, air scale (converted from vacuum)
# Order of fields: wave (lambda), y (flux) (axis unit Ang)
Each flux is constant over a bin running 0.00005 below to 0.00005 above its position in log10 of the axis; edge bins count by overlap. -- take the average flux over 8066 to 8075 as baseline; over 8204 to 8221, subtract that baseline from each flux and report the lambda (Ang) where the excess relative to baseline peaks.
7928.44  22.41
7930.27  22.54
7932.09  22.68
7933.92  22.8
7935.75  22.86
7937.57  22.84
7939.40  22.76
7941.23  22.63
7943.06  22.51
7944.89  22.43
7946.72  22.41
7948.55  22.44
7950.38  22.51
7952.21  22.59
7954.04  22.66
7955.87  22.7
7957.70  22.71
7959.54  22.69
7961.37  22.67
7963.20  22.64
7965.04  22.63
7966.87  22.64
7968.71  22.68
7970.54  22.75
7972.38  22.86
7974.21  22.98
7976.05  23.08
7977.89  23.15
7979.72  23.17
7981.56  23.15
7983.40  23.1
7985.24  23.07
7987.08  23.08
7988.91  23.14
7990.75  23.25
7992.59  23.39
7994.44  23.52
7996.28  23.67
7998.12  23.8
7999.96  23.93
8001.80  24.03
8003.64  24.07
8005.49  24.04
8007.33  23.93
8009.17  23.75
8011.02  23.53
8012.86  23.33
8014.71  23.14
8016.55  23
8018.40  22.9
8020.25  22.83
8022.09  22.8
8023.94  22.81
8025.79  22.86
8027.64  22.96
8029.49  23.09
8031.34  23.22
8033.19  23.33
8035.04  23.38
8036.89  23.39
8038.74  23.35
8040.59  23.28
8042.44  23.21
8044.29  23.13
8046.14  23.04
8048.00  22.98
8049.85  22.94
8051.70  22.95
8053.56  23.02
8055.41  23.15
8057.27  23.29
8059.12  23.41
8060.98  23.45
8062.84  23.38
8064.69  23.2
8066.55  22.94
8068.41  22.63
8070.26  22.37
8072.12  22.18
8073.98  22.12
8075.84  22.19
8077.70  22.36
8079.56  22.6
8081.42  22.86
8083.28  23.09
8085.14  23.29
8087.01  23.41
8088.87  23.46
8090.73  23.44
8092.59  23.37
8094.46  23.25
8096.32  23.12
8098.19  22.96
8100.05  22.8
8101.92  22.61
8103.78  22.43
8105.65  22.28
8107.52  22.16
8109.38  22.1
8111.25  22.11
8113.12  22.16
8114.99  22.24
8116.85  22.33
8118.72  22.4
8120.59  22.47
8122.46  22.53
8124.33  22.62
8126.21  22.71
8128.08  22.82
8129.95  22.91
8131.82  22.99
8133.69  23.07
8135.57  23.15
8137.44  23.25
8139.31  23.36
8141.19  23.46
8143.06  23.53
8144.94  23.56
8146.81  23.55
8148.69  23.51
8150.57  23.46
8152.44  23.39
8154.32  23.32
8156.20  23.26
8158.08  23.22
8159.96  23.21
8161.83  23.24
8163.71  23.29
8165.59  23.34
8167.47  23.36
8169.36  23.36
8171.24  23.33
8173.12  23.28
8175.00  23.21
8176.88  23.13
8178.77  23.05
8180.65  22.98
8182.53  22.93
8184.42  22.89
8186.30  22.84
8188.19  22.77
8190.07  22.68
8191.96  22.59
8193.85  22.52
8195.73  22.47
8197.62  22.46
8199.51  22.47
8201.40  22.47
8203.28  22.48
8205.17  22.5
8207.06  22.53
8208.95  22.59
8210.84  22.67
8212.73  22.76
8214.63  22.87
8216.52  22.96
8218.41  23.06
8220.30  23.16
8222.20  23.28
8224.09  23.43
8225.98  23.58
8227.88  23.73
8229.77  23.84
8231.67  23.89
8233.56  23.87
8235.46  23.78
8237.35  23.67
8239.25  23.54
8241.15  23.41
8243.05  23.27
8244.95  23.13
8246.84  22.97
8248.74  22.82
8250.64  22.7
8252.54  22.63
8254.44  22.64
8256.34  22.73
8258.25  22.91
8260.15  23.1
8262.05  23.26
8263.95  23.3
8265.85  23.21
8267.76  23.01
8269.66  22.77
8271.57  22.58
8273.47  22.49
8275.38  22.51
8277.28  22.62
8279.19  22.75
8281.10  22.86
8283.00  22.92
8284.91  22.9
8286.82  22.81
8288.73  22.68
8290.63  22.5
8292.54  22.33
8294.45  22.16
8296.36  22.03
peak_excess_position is 8220.30 Ang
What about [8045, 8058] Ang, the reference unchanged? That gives 8057.27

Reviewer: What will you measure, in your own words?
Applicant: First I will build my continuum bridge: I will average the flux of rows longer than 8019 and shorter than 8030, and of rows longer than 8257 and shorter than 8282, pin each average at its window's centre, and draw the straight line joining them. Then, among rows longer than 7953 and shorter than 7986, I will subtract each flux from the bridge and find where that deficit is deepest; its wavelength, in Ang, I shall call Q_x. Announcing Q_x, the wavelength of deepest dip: 7965.04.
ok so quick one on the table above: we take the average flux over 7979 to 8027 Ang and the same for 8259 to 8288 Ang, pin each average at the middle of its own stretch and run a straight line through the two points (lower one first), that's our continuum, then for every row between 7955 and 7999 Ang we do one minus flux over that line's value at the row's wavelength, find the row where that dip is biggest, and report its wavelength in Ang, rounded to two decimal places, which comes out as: 7965.04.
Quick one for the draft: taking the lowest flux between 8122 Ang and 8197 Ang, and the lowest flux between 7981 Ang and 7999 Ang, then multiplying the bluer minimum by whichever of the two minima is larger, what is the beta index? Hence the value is 532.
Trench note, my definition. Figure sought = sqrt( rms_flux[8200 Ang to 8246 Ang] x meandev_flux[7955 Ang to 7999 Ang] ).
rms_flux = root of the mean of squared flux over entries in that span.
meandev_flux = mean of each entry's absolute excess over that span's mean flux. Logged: 2.52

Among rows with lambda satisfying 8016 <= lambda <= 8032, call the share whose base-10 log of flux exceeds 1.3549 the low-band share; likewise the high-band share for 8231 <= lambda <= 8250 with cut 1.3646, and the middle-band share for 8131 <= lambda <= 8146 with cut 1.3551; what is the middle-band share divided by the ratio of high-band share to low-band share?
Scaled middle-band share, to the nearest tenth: 1.4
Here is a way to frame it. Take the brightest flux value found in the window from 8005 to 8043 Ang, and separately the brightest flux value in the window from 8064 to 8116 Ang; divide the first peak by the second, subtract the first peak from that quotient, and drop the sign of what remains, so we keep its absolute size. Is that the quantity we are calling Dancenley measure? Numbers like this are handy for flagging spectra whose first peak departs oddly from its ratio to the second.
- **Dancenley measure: 23.0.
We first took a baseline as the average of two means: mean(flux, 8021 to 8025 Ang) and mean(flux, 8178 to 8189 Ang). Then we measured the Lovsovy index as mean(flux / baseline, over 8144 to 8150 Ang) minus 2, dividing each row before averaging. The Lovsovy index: -0.97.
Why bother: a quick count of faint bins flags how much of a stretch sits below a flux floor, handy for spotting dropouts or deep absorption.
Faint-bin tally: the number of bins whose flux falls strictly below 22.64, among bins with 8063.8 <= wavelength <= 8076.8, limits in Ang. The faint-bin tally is 5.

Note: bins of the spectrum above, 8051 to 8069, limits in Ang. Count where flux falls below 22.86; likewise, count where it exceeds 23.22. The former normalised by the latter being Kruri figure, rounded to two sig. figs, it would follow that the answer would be 0.25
